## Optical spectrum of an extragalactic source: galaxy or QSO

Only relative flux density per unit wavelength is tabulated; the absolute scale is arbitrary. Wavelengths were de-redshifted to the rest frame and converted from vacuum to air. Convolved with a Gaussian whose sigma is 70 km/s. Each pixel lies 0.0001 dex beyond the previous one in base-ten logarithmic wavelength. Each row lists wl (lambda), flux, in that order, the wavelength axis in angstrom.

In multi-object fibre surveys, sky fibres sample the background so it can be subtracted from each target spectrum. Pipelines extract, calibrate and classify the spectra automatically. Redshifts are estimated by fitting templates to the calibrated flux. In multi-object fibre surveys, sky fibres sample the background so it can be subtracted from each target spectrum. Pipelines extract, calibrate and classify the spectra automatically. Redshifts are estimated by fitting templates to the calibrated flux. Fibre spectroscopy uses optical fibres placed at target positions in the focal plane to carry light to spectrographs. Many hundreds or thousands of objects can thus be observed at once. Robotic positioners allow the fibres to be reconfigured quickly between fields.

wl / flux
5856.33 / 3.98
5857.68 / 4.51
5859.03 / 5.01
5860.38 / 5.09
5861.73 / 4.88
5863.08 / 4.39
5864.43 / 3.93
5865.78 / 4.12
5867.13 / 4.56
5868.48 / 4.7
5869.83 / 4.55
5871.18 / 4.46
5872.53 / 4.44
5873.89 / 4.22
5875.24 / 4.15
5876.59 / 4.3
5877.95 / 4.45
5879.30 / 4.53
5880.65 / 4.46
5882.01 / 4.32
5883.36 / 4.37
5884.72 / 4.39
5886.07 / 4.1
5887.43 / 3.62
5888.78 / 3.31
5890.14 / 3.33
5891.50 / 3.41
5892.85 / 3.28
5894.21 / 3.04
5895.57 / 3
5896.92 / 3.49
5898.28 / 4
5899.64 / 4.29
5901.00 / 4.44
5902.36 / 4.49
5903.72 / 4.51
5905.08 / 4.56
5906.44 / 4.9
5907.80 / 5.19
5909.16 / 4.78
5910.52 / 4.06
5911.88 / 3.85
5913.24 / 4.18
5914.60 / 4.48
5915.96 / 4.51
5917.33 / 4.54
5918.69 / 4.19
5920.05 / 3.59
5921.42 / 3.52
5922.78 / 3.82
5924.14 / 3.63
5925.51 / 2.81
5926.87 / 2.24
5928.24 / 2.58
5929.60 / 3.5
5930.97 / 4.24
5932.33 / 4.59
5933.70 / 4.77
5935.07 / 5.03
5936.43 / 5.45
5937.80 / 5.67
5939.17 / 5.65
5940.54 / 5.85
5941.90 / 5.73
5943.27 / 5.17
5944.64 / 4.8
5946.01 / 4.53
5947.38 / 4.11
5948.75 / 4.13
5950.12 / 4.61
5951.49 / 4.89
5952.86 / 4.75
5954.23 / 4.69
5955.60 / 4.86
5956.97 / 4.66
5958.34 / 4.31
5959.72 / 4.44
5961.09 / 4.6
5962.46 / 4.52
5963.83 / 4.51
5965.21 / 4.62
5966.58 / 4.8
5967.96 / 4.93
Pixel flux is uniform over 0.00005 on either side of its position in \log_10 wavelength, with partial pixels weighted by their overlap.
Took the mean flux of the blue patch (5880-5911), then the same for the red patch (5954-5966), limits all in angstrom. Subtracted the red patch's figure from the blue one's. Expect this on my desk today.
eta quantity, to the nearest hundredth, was -0.52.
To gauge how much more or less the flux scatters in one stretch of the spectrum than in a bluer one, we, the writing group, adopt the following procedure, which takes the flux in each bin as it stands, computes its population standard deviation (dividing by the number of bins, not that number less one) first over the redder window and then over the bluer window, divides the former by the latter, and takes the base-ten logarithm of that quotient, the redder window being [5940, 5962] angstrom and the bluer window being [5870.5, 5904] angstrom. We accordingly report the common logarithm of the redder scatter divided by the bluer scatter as 0.0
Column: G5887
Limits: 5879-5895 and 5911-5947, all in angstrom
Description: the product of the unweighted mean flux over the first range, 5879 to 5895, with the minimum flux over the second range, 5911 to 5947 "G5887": 9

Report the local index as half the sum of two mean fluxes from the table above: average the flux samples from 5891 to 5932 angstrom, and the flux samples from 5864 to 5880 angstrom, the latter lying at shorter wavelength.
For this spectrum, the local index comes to 4.14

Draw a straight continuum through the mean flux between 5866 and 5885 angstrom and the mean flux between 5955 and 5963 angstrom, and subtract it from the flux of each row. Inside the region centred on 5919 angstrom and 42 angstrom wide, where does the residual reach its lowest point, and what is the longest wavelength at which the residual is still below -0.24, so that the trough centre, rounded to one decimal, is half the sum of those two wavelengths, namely 5928.9 angstrom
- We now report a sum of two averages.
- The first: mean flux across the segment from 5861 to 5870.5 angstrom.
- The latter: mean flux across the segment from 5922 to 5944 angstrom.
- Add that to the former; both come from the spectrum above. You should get 8.87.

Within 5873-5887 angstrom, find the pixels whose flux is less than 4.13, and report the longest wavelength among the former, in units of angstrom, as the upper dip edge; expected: 5886.07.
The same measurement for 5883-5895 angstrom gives 5894.21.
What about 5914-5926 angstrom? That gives 5925.51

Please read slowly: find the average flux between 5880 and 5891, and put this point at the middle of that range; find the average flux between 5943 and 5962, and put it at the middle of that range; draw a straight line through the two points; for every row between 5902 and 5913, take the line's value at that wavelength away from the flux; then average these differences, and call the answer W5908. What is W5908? 0.35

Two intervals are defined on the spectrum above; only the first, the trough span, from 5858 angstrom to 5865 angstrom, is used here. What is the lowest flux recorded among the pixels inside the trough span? 3.93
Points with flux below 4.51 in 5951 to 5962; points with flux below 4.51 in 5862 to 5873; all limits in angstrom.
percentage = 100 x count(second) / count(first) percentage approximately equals 250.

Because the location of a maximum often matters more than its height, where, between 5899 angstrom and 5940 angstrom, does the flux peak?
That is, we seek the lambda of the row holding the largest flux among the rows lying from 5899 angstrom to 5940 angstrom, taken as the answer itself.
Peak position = 5937.80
